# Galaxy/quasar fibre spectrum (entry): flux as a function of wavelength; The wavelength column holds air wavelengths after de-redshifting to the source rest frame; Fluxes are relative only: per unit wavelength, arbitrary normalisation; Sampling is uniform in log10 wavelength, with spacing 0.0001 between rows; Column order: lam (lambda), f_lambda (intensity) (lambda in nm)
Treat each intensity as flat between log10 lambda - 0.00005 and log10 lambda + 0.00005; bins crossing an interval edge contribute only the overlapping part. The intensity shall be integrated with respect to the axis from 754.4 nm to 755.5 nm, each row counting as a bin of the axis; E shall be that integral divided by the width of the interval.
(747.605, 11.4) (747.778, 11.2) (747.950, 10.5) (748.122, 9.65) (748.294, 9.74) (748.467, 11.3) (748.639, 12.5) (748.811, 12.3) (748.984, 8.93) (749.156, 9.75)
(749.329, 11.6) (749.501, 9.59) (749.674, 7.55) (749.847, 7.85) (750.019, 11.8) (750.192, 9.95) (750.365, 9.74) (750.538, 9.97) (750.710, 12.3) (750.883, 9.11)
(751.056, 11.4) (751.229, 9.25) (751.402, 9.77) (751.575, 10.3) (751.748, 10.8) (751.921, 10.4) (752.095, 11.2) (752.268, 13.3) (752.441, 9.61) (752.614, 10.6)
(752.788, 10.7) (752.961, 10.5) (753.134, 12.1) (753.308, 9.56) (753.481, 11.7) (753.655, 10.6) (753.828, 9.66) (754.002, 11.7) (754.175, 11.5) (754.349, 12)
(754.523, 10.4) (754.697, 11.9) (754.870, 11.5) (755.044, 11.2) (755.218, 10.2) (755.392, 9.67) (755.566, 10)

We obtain 10.8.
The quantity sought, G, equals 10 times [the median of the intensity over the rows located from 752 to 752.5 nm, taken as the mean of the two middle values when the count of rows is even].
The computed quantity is 112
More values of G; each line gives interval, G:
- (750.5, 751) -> 100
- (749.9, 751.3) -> 100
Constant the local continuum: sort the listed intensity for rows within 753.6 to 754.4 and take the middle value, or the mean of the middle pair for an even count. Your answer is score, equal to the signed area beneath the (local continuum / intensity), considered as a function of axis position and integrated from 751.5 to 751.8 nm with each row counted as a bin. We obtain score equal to 0.328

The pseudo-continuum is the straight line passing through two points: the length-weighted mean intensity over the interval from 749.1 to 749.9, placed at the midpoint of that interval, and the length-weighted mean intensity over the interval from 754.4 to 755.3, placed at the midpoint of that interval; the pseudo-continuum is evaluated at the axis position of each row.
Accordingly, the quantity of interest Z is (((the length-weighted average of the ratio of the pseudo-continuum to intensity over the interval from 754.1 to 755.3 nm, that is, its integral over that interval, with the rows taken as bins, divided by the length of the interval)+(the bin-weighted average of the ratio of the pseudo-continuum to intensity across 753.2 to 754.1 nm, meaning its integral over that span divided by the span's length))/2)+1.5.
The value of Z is 2.50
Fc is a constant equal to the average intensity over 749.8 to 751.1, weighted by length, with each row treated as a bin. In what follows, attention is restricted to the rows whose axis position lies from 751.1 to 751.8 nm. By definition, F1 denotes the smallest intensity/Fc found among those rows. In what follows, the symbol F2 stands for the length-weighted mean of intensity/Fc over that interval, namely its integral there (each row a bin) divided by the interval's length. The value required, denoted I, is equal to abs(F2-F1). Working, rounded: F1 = 0.90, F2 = 0.98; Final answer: 0.080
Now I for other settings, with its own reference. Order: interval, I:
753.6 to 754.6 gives 0.130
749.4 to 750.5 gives 0.186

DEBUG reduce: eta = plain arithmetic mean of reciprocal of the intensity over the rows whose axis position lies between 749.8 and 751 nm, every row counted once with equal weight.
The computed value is 0.101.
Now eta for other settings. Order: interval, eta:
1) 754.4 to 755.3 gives 0.091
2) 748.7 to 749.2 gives 0.099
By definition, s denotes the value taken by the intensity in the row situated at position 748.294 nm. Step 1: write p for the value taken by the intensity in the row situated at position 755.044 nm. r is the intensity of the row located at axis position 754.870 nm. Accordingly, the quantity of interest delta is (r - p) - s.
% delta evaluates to -9.4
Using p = 11.2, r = 11.5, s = 9.74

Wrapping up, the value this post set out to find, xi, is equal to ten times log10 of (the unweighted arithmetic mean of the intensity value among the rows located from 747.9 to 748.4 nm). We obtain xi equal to 10.0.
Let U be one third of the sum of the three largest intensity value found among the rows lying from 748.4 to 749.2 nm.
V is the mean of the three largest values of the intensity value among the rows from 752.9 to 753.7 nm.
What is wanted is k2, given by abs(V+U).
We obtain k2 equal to 23.5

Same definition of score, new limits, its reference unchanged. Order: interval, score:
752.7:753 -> 0.325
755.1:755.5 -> 0.459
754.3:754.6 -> 0.311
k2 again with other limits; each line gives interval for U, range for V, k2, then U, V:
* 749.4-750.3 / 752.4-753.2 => 21.6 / 10.4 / 11.1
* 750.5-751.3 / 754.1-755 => 23.0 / 11.2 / 11.8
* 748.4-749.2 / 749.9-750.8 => 23.4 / 12.0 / 11.4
